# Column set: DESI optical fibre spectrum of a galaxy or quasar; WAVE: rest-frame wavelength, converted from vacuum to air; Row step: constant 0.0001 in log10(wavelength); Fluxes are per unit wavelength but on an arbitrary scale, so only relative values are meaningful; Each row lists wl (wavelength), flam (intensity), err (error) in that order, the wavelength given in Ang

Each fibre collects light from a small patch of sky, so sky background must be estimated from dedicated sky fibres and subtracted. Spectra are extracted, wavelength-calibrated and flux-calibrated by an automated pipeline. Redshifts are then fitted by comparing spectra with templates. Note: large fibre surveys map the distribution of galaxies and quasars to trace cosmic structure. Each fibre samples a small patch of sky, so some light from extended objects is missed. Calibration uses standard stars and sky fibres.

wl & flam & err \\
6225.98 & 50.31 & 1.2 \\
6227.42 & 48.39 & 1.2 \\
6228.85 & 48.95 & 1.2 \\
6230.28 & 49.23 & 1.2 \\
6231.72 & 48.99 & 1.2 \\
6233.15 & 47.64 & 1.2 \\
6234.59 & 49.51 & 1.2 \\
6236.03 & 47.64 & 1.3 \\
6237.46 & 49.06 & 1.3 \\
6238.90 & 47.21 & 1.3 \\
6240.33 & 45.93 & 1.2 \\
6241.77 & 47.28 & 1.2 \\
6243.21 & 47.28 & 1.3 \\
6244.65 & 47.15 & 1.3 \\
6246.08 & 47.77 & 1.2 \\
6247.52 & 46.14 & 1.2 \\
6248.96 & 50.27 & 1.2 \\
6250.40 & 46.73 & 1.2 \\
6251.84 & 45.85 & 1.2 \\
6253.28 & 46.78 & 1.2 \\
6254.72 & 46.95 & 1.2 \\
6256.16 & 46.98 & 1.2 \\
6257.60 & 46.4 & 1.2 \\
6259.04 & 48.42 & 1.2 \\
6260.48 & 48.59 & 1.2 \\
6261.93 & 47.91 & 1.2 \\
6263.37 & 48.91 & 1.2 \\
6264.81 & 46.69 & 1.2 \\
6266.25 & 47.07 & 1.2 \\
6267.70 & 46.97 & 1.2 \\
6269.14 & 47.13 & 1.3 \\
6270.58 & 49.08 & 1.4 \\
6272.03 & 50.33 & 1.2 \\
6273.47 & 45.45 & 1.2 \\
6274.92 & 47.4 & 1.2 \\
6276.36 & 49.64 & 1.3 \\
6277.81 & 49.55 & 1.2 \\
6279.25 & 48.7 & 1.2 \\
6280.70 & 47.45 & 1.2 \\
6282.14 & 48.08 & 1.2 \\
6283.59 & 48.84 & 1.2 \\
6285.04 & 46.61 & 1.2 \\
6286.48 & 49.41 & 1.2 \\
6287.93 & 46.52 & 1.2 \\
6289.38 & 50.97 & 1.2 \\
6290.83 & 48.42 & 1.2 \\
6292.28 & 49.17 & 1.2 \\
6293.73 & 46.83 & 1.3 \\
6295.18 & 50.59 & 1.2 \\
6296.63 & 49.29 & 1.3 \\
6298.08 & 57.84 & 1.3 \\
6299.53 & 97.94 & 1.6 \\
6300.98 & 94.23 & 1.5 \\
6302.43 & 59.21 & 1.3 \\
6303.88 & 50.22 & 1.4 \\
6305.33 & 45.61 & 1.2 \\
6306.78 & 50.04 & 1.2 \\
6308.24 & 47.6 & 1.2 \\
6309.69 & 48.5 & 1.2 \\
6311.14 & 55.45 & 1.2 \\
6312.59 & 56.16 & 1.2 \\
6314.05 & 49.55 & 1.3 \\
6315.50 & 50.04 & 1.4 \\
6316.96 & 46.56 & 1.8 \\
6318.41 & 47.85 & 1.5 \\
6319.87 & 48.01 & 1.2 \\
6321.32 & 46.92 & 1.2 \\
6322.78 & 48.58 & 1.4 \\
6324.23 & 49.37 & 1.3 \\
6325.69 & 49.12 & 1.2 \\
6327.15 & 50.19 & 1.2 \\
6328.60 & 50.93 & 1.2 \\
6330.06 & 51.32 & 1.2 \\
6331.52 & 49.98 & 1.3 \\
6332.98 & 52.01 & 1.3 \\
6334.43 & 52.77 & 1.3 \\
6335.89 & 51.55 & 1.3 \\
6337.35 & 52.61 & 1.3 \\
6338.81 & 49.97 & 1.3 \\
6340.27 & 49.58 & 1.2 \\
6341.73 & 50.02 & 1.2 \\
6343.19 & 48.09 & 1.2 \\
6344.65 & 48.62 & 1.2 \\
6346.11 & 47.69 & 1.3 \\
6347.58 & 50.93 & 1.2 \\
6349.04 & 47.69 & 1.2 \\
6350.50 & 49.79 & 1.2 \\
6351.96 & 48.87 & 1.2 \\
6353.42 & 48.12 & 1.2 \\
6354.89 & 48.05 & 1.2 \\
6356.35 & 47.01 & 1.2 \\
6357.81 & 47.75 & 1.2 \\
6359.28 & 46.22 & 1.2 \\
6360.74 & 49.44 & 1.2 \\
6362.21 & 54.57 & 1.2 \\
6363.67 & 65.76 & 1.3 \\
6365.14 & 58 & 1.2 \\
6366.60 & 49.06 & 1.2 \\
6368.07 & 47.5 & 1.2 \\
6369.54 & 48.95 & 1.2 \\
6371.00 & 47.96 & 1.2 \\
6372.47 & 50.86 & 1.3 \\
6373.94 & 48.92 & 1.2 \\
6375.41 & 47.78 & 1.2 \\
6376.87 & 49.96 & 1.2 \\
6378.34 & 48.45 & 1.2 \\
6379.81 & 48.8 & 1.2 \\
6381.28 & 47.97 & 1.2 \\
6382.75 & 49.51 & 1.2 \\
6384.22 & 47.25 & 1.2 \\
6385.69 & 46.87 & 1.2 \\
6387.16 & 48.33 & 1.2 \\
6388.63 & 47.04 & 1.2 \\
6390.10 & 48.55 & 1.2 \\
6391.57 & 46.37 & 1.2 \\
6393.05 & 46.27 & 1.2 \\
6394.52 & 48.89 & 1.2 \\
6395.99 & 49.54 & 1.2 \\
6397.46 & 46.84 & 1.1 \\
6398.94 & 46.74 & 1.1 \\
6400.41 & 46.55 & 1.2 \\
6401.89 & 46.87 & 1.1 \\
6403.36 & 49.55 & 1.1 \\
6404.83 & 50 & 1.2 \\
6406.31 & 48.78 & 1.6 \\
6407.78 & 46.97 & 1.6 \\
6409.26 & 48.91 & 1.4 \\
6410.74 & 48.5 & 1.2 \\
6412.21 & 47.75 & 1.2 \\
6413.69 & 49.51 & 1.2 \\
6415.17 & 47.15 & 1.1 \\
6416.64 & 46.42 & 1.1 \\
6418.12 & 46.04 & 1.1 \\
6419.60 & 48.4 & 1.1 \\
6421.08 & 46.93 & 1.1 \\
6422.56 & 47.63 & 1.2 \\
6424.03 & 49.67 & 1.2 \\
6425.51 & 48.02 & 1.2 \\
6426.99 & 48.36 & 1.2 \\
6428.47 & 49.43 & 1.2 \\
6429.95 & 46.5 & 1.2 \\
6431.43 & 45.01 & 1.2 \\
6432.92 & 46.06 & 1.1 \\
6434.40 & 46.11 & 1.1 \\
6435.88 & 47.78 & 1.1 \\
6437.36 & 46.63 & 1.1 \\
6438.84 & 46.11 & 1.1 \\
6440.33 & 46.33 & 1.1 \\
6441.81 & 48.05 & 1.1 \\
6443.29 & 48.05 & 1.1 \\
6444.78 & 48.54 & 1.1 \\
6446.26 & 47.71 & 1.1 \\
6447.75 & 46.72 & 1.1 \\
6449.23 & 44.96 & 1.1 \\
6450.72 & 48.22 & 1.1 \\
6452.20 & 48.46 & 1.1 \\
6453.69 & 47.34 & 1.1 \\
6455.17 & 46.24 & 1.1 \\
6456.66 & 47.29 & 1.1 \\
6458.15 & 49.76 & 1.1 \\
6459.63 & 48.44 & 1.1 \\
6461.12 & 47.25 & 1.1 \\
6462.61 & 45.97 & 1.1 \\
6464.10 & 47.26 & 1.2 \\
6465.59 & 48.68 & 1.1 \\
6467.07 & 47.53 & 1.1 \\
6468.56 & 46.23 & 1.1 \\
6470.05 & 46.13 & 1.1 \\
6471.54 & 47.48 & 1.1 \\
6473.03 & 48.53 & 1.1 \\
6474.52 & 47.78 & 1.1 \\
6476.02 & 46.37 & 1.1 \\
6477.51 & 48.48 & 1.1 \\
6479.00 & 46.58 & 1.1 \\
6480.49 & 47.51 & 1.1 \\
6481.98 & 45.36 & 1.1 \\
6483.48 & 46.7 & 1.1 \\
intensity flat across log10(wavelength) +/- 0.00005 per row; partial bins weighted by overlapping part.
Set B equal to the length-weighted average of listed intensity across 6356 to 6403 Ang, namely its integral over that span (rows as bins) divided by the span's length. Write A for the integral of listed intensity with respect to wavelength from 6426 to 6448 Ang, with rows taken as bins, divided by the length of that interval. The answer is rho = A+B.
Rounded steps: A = 47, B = 49.1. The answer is 96.3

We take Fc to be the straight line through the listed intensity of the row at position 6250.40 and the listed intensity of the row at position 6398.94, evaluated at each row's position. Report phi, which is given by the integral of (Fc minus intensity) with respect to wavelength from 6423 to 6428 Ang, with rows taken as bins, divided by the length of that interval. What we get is -1.9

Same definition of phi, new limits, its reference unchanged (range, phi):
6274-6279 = -2.0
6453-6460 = -1.0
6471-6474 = -1.3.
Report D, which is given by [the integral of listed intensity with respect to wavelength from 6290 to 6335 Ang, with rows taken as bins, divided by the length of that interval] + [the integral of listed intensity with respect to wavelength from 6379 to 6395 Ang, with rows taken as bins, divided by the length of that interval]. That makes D 101.0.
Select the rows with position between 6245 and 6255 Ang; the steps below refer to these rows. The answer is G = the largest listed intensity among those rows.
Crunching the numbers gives 50.27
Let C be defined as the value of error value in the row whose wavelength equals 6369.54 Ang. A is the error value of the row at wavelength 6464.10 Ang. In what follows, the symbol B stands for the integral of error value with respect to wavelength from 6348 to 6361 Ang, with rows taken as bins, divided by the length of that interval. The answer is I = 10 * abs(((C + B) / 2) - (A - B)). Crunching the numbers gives 12.0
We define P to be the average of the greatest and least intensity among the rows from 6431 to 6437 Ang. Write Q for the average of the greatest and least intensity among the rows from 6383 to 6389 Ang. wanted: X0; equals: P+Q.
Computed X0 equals 94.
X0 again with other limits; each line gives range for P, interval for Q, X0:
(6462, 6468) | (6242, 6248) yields 94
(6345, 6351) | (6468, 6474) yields 97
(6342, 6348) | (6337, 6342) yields 100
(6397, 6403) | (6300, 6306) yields 117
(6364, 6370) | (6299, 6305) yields 127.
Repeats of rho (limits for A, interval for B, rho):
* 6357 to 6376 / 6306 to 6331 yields 100.7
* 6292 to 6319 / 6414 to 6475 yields 102.9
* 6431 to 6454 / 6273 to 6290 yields 95.3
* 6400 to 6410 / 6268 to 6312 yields 100.8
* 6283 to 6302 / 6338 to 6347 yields 105.8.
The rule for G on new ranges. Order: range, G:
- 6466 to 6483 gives 48.53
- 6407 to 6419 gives 49.51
